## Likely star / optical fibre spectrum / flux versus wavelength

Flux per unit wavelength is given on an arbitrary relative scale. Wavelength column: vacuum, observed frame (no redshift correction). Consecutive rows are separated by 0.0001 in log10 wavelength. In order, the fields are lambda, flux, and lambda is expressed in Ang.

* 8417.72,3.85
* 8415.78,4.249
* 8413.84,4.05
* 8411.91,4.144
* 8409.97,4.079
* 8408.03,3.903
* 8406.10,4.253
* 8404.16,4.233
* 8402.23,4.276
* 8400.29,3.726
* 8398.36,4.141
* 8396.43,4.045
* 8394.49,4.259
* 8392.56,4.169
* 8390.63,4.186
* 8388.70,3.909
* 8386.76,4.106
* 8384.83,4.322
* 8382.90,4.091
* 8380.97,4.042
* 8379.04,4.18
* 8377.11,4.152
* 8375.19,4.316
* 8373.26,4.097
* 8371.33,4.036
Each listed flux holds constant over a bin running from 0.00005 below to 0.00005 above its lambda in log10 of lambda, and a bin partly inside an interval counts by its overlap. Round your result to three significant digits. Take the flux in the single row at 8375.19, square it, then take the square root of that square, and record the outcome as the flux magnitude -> 4.32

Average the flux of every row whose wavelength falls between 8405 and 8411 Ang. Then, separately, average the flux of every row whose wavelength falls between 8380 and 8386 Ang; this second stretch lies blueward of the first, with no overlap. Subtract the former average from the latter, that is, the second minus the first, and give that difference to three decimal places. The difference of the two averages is 0.073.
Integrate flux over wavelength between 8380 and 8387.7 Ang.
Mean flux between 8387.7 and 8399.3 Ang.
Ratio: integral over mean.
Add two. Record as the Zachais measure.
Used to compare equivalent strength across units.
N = 10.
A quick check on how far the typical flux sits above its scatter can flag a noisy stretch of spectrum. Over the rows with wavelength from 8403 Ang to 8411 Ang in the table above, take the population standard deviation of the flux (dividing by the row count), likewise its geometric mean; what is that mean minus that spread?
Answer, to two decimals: 3.97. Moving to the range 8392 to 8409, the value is 3.93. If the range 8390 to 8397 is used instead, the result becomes 4.09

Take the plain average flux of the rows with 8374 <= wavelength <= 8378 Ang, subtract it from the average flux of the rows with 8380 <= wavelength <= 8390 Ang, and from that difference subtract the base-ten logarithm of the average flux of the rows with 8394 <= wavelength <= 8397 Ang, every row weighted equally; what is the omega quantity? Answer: -0.76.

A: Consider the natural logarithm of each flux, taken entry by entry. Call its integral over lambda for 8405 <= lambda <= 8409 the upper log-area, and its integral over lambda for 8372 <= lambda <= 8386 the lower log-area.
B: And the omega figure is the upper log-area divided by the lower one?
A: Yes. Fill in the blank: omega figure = 0.3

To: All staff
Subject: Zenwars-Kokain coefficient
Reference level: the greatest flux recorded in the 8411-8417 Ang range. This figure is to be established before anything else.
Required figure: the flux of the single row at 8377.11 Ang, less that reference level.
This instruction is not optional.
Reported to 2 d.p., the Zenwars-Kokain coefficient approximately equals -0.10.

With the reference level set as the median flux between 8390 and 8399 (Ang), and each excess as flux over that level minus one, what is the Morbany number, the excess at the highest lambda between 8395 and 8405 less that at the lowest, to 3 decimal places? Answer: 0.045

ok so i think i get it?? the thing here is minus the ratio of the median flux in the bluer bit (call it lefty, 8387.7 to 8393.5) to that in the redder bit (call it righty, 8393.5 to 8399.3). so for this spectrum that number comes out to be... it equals -1.01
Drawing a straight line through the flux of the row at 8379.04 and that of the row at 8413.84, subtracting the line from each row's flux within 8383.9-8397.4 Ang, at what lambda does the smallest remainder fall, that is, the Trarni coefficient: 8388.70 Ang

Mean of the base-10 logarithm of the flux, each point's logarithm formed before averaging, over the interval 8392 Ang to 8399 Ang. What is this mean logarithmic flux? 0.618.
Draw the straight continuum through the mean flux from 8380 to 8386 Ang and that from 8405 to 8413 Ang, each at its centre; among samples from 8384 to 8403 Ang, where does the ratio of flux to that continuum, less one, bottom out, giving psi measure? 8400.29 Ang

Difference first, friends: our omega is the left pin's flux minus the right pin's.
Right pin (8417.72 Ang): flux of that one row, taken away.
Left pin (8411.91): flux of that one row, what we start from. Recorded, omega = 0.29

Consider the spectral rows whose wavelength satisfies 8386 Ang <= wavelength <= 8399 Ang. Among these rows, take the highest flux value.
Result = 4.259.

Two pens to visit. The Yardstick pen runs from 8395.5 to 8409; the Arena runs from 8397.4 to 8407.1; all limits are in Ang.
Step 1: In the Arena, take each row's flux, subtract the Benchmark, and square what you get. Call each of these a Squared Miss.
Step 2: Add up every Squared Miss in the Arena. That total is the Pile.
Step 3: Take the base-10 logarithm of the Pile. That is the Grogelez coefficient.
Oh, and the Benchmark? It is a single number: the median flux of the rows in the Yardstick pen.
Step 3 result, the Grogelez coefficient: -0.67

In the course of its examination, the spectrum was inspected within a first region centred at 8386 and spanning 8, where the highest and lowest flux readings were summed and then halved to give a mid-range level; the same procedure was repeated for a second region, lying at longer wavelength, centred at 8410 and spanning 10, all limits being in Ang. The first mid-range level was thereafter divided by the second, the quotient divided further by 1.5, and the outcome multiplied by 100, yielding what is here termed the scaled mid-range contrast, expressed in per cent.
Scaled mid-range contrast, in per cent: 67.3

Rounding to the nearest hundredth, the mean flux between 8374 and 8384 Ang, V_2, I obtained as 4.16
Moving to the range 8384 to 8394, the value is 4.14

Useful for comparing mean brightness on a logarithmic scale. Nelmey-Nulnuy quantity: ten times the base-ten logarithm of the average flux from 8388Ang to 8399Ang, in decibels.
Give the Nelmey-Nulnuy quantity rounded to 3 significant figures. 6.15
